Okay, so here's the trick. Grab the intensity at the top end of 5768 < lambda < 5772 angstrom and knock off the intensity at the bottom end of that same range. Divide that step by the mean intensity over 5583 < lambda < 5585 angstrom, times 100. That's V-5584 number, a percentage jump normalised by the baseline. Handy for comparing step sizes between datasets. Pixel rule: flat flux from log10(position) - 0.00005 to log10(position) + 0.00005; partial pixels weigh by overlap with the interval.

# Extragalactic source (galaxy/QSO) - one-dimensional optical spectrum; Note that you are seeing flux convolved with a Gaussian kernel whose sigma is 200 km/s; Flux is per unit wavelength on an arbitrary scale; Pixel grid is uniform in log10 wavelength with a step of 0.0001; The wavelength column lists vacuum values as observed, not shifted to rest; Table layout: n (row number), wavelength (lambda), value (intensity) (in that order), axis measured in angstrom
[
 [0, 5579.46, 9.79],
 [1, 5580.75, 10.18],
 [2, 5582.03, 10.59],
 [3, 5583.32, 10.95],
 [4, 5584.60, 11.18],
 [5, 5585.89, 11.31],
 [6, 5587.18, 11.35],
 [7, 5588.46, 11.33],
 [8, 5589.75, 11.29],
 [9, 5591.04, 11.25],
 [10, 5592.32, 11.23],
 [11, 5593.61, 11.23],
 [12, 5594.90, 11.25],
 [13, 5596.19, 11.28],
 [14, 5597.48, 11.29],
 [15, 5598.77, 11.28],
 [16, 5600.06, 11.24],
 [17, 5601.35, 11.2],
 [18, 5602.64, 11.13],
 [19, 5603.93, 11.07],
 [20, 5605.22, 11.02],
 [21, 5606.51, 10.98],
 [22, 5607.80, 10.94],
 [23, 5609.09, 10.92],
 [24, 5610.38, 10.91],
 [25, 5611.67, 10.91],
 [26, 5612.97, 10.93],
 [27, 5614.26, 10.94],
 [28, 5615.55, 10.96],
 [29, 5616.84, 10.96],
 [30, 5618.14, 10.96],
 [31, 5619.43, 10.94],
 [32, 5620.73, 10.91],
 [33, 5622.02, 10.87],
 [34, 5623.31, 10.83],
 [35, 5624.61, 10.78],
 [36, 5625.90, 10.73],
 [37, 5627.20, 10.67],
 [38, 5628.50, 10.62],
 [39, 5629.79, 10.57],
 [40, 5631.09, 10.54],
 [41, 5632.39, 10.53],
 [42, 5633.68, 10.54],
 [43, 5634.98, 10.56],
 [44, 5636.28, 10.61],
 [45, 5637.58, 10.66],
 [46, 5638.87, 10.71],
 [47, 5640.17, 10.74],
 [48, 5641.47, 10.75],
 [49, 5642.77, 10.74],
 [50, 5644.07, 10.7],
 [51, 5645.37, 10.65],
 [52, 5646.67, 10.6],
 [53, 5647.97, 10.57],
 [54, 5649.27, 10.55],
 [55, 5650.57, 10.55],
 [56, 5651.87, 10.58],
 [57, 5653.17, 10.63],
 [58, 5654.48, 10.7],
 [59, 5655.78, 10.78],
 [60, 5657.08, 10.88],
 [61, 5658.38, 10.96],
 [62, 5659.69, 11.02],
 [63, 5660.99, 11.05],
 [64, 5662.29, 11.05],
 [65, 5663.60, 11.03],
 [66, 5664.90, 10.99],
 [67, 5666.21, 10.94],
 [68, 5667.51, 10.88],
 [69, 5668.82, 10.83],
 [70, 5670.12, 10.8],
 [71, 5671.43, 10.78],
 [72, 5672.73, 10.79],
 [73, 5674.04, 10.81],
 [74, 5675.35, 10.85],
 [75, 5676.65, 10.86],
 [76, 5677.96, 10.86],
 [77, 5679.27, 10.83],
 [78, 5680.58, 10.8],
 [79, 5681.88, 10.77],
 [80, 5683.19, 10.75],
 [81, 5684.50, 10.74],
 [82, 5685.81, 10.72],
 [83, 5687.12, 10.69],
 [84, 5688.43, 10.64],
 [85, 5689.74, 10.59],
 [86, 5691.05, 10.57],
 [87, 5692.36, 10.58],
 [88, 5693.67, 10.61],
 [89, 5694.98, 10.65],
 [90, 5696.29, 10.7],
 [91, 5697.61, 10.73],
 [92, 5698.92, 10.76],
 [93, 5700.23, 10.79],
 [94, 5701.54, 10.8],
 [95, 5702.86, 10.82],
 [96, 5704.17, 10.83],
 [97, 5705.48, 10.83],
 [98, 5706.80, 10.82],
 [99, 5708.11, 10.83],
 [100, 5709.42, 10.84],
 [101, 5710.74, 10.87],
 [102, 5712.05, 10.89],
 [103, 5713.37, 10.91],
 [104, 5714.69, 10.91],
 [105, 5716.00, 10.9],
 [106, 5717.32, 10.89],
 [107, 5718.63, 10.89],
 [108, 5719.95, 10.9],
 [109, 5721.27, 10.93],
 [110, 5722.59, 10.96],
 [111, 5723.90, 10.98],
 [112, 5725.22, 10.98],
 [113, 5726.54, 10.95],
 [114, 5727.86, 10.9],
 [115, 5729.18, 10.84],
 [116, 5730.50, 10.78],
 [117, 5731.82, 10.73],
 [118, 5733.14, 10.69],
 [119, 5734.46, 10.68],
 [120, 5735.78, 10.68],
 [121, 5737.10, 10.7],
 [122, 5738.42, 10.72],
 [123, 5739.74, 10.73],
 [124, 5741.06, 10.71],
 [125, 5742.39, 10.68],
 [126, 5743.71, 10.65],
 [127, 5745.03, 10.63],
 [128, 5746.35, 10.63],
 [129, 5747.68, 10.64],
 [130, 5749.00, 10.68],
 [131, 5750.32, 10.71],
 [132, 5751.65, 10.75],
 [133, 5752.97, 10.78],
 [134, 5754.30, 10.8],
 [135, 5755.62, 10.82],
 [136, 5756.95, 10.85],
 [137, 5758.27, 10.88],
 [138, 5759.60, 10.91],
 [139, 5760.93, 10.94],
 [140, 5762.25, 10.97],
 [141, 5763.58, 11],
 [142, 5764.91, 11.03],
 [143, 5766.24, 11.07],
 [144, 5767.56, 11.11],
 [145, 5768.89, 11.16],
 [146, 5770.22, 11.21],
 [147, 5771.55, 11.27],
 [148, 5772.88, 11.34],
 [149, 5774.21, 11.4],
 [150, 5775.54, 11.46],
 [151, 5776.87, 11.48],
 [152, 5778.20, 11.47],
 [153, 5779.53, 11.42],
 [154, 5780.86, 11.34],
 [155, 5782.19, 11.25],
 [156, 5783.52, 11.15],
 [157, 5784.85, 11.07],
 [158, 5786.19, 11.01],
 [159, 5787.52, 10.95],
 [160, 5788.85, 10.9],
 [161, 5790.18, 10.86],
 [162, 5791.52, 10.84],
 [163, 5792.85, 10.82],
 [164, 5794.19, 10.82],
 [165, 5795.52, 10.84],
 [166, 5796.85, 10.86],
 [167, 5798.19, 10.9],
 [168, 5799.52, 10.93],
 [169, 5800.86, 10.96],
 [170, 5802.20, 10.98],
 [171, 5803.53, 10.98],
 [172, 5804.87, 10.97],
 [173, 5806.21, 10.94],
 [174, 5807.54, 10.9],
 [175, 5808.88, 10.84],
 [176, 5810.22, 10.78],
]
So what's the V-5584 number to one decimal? 1.0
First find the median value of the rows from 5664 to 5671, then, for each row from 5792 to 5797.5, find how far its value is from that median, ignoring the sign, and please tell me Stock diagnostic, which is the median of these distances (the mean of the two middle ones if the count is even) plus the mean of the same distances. 0.095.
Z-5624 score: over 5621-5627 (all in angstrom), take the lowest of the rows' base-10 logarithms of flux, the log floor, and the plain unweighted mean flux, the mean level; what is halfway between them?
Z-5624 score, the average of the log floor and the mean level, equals 5.92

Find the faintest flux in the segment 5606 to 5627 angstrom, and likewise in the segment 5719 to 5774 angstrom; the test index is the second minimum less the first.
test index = -0.10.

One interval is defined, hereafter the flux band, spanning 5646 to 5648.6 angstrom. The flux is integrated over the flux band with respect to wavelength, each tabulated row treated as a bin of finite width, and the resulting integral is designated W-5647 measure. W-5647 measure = 27.5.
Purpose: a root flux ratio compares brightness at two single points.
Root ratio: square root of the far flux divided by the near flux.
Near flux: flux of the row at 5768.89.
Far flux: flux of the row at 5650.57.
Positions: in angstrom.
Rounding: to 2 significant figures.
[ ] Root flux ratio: 0.97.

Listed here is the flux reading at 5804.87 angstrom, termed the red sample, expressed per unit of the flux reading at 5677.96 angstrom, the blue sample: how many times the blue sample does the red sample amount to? 1.01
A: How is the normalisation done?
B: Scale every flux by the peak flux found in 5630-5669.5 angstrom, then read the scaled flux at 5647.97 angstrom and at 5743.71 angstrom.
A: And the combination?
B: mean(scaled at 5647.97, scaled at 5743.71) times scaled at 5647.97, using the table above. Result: 0.918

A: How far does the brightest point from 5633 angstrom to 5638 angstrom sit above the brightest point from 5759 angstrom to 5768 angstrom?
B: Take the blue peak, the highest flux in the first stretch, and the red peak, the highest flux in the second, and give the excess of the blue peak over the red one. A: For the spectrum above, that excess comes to -0.45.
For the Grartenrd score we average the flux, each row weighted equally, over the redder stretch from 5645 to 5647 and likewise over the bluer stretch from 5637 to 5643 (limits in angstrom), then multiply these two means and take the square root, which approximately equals 10.7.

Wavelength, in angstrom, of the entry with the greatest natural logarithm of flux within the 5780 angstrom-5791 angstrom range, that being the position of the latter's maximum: 5780.86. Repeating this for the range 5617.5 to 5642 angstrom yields 5618.14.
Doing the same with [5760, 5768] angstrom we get 5767.56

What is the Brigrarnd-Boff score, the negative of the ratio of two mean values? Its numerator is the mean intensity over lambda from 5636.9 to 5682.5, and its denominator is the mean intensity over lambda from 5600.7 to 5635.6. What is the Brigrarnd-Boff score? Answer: -0.99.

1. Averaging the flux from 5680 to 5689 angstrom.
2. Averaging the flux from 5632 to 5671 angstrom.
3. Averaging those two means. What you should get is 10.7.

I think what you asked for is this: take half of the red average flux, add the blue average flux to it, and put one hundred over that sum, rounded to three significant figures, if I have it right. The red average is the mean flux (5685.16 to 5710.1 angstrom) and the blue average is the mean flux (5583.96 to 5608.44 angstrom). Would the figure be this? 6.04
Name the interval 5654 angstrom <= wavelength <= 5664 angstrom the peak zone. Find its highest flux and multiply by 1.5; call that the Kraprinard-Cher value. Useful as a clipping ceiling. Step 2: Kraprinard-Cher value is 16.6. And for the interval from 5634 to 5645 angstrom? 16.1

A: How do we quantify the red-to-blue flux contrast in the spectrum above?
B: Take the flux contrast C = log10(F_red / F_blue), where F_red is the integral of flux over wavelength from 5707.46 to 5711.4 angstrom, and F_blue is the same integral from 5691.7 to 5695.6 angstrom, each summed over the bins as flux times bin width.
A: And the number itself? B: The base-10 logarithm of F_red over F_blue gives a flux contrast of 0.0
